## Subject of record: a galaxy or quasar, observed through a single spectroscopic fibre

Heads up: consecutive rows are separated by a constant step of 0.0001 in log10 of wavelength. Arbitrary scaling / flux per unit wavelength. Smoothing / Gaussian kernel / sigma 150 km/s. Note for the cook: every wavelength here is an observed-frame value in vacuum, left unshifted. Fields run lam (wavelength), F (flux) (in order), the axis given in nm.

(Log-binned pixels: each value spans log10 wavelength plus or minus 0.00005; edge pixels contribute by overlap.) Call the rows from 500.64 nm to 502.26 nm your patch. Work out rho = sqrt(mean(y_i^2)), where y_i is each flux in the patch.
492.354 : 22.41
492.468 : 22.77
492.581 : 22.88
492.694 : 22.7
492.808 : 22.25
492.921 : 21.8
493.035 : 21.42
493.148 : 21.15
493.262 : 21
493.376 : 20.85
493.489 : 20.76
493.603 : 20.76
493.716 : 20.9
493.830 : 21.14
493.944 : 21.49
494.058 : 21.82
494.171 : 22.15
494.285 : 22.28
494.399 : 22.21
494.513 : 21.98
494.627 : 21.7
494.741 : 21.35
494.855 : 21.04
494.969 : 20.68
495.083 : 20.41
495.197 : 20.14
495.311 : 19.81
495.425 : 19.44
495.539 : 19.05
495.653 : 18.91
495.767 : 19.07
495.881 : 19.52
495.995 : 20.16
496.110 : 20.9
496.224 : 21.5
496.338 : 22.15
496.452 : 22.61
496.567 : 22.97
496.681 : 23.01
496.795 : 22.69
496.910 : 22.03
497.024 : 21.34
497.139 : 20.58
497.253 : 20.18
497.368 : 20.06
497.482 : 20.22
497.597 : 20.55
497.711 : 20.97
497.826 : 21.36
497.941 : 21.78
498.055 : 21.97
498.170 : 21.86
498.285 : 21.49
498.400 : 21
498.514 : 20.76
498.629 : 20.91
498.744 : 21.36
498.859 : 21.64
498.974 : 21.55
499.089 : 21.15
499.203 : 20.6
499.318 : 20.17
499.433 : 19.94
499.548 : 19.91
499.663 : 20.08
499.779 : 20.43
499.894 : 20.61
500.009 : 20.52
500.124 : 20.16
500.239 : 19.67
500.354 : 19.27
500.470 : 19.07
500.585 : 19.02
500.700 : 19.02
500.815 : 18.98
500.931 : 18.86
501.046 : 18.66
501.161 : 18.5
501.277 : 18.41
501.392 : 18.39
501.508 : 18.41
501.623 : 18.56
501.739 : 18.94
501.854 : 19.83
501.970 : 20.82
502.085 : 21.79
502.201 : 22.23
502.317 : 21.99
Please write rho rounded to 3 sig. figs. 19.4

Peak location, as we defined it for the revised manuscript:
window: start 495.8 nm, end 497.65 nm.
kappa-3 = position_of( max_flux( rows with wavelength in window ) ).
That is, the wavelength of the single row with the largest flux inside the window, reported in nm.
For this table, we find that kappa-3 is 496.681 nm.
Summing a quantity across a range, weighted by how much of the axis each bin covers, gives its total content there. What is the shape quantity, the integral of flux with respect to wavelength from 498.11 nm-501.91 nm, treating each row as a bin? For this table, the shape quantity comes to 76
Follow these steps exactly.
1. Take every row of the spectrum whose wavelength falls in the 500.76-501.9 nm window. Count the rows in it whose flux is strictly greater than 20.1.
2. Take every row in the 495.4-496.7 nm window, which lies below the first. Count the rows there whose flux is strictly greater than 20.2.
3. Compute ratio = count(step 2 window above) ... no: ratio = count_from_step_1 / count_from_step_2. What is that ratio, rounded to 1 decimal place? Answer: 0.0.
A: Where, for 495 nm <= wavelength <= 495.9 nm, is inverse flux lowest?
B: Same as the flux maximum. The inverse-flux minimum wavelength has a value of 495.083 nm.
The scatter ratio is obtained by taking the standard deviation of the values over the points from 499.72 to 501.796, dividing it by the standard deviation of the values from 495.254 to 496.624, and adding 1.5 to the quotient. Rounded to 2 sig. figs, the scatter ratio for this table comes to 2.0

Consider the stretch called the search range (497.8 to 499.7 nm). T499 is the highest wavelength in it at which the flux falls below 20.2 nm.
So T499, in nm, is 499.663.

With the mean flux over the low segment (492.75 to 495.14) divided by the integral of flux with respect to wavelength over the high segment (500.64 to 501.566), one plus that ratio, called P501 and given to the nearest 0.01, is 2.24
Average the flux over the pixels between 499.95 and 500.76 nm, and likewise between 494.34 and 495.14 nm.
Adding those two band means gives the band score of 40.9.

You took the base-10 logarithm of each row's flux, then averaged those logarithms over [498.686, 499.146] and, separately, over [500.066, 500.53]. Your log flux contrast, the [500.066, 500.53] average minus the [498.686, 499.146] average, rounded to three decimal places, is -0.040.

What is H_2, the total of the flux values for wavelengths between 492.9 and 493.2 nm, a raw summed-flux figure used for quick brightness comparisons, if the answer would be 64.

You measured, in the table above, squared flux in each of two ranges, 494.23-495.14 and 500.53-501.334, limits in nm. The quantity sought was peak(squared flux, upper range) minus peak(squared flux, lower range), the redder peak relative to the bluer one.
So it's -135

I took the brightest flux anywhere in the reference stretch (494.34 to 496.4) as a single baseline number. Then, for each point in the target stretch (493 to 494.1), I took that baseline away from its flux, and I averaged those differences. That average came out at -1.1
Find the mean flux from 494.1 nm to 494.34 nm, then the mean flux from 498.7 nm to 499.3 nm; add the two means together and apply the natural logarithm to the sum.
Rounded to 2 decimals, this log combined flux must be 3.77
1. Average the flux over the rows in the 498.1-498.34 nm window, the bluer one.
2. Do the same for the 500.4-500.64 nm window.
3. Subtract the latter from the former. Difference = 2.6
